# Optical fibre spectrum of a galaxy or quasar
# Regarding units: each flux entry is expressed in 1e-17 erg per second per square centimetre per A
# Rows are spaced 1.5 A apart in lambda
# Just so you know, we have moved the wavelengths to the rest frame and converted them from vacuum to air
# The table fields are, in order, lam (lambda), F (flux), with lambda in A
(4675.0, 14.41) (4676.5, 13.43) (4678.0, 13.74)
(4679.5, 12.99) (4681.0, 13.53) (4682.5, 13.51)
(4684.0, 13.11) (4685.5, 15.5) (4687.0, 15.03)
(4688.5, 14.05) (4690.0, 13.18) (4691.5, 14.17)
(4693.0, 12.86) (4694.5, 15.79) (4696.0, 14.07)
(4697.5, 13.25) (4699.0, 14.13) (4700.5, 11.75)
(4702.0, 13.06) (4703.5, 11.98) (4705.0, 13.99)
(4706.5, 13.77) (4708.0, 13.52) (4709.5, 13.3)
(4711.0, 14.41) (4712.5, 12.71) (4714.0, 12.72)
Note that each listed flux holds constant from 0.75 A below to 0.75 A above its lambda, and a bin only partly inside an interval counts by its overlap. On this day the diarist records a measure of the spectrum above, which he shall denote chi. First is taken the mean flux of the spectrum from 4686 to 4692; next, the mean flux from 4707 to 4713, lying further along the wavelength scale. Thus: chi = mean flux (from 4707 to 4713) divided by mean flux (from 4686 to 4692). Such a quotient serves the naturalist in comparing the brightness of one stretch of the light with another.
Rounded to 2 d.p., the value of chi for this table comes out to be 0.96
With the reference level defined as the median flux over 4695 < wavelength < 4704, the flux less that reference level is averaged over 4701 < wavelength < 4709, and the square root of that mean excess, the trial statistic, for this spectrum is 0.3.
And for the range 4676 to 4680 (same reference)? 0.5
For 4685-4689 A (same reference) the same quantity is 1.3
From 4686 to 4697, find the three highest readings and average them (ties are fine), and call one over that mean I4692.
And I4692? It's 0.0667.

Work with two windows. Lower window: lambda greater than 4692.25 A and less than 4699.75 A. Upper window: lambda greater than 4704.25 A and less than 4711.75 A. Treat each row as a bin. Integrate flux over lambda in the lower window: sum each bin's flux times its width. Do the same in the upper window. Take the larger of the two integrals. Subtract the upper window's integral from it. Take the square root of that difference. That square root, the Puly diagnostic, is 1.3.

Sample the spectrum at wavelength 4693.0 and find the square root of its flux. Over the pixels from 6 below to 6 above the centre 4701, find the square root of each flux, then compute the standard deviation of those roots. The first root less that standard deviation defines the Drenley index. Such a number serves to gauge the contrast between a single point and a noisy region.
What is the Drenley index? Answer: 3.46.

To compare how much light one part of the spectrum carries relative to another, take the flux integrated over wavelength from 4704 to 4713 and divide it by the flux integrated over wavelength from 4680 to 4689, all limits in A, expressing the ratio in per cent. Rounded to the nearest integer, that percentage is 96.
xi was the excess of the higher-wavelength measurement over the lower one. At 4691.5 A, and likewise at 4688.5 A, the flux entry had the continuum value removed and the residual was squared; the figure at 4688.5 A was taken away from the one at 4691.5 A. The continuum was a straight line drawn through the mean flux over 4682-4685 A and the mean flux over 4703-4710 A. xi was 0.2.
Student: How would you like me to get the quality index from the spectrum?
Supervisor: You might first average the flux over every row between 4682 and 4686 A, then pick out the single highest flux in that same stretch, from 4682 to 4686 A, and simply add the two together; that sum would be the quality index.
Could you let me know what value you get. 29.5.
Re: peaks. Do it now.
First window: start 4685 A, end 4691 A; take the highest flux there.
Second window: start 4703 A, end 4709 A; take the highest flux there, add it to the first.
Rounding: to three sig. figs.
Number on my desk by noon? 29.5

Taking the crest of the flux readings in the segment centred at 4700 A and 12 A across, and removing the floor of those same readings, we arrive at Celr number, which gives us 4.0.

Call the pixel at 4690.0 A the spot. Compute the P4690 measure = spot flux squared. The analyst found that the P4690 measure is 174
